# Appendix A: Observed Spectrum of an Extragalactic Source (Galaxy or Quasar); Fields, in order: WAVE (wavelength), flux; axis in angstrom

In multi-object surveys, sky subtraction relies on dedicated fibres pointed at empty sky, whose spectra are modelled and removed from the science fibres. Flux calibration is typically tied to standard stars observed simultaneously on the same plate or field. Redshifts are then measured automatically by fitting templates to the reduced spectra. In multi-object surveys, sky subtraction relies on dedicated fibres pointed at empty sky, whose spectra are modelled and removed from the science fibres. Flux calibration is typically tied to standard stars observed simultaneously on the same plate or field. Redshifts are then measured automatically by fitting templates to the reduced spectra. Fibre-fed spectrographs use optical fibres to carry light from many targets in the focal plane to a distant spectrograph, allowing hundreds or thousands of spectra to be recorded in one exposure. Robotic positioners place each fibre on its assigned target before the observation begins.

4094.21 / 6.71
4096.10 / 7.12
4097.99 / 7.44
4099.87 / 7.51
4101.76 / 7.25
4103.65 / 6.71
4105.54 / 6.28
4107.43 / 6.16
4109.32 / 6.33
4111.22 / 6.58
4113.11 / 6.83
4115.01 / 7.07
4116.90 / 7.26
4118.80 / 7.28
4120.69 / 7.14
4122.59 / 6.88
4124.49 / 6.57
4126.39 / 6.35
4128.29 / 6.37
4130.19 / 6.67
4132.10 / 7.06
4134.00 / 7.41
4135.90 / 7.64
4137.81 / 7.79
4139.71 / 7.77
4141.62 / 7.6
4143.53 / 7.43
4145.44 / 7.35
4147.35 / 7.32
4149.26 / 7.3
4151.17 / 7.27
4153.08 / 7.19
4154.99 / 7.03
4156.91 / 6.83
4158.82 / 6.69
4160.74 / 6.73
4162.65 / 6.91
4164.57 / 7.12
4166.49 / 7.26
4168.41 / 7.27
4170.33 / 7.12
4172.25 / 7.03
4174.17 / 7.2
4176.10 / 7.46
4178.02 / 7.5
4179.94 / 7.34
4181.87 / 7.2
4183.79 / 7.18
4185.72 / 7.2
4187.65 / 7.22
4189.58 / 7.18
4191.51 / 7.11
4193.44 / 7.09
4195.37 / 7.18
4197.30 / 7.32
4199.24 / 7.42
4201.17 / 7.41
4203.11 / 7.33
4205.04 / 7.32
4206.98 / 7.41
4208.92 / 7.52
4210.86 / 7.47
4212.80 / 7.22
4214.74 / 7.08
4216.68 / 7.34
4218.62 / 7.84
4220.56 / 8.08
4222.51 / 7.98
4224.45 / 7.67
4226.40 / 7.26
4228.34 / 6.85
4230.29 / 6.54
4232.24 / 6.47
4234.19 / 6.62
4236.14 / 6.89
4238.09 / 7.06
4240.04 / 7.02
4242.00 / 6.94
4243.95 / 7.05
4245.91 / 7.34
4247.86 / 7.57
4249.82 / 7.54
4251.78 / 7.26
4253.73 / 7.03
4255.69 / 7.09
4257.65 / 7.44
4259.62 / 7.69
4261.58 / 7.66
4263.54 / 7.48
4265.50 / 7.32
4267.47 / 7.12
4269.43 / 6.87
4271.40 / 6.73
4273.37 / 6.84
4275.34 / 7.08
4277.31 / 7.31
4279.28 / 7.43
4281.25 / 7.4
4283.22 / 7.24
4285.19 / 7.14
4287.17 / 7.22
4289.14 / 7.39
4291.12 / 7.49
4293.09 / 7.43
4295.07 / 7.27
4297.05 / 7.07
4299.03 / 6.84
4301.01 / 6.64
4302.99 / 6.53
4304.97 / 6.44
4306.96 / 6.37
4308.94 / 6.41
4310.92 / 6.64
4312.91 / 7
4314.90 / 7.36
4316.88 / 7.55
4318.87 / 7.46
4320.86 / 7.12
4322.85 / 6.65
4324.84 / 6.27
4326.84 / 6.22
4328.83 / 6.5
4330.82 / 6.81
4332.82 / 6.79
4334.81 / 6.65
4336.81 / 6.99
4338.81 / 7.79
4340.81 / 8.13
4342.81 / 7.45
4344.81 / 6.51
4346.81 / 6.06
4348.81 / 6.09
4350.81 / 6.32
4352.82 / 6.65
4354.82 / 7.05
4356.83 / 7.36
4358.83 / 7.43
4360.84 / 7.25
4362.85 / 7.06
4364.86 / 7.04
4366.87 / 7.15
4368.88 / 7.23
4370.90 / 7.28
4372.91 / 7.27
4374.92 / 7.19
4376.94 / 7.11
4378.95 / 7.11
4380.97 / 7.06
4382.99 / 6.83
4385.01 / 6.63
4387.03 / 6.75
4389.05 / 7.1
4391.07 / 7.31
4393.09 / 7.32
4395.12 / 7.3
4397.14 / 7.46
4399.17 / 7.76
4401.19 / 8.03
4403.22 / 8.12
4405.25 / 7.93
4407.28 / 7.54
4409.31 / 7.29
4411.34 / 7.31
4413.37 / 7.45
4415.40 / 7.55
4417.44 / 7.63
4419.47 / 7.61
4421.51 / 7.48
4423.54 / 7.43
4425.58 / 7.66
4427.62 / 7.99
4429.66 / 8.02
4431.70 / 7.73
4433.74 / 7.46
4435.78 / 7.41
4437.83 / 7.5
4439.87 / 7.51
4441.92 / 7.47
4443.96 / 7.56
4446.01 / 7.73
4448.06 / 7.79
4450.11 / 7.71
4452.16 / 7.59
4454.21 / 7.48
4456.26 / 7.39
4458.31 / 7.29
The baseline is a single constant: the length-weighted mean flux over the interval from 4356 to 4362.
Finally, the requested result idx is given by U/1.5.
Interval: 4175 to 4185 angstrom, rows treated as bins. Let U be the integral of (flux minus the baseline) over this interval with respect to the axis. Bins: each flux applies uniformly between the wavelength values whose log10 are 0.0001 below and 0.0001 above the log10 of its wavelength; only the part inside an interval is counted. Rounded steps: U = 0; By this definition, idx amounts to -0.1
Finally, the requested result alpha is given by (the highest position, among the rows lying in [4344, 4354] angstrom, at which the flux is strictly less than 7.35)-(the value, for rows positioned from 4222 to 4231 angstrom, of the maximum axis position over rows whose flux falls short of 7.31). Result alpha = 122.5 angstrom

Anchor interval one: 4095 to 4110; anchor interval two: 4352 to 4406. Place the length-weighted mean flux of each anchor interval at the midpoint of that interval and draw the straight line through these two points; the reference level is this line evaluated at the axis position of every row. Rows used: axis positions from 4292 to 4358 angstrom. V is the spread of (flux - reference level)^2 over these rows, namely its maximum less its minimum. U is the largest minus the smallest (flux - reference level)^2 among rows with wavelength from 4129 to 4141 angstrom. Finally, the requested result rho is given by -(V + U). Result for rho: -2.1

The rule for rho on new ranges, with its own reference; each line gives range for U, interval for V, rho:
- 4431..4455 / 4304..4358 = -1.5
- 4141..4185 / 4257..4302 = -0.8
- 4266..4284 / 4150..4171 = -0.3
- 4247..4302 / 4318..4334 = -1.3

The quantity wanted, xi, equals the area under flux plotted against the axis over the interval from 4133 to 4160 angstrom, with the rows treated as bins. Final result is 198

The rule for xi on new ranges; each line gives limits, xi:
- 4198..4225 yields 203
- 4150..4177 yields 191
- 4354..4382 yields 201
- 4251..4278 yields 195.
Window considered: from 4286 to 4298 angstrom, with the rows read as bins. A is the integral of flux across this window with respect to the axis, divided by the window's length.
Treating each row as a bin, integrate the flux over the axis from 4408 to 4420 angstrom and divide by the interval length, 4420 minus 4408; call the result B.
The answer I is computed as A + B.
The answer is 14.8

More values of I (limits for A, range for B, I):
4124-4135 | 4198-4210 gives 14.1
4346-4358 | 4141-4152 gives 14.0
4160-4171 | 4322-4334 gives 13.6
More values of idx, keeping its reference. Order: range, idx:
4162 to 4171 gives -1.2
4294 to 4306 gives -4.3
